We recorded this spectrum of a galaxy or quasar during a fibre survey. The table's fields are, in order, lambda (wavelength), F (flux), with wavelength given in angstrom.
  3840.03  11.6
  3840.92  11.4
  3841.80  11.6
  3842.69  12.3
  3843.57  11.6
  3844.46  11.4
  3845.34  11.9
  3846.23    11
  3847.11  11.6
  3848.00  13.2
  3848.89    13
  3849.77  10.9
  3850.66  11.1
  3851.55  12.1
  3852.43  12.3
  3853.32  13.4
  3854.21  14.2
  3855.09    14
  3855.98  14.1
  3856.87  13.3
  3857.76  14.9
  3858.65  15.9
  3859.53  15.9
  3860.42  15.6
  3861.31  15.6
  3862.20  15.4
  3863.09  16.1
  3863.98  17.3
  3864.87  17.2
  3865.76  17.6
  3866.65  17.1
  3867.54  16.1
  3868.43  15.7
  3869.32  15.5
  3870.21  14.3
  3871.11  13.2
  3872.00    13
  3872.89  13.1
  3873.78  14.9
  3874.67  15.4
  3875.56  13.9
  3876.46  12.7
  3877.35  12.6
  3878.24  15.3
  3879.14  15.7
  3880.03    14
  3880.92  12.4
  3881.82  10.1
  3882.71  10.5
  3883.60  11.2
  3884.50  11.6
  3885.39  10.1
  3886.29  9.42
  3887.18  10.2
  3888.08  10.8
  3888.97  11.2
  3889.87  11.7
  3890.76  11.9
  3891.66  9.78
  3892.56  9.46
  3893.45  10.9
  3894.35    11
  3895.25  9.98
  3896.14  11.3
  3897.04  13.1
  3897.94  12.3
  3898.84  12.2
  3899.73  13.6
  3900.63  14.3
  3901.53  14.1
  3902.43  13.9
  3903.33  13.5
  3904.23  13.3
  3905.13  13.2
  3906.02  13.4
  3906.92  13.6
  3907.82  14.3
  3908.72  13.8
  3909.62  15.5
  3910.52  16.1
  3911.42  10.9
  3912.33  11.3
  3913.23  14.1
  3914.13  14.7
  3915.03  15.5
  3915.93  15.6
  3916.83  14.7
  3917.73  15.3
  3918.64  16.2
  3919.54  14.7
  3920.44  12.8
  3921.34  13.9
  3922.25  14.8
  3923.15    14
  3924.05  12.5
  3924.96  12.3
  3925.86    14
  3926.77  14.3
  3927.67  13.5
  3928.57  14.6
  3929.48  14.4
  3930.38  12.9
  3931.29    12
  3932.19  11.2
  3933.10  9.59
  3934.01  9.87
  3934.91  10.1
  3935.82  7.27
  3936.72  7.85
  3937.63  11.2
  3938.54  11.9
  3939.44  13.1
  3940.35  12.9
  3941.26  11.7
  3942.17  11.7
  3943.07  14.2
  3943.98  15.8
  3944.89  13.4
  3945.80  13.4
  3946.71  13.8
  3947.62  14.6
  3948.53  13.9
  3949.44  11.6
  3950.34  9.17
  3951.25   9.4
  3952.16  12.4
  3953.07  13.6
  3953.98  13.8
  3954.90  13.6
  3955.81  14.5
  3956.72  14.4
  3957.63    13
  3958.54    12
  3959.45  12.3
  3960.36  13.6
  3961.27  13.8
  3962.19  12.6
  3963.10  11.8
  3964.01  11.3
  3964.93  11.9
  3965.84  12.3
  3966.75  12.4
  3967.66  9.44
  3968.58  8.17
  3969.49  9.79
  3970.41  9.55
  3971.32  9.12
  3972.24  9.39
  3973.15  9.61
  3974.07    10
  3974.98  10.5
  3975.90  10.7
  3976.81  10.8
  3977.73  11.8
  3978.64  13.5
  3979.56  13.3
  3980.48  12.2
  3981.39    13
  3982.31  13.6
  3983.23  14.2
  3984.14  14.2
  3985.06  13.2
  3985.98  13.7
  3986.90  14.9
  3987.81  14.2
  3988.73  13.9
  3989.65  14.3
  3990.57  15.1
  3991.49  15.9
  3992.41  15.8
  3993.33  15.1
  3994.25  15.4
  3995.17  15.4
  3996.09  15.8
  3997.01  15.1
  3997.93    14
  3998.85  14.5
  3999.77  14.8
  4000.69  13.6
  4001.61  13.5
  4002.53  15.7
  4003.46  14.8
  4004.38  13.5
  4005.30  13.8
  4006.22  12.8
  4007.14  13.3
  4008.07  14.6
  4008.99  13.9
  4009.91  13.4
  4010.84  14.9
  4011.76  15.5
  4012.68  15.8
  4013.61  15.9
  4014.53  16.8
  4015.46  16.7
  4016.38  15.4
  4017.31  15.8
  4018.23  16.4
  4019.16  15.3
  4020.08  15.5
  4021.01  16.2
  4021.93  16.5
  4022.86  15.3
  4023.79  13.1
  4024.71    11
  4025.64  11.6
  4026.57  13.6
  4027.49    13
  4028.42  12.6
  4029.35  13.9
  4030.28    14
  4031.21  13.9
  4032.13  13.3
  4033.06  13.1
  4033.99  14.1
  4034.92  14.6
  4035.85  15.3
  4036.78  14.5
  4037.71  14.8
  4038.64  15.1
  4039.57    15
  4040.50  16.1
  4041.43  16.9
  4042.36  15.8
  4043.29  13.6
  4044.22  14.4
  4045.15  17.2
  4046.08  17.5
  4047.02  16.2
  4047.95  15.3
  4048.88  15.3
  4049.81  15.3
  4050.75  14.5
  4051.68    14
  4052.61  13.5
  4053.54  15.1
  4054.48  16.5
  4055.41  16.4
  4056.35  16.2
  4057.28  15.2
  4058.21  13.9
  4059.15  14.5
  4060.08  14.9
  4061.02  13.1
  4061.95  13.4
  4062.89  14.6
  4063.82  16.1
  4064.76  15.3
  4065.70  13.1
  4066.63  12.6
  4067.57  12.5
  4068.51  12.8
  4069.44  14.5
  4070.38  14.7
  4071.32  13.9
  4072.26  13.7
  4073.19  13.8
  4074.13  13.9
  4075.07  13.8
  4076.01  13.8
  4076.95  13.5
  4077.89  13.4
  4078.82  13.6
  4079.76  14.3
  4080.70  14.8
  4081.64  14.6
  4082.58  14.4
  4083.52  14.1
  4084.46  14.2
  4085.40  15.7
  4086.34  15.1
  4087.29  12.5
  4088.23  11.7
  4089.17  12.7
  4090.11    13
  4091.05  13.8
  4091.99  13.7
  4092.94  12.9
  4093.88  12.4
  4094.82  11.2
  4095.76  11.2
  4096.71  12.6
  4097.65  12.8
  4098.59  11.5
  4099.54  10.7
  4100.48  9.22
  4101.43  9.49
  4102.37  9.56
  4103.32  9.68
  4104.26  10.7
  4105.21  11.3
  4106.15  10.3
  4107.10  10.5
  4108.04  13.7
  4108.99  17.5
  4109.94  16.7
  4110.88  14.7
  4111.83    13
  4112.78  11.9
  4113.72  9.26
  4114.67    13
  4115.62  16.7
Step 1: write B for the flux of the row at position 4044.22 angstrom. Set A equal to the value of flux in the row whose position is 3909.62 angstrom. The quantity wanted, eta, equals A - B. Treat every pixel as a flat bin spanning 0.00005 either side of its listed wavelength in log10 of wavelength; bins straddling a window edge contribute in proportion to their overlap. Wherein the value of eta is 1.1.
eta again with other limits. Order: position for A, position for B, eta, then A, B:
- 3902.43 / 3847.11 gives 2.3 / 13.9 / 11.6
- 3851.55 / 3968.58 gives 3.9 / 12.1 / 8.17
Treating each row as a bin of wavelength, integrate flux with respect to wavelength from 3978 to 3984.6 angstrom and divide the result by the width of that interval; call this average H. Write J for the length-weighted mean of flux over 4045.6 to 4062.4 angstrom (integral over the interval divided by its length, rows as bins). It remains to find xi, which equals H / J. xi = 0.89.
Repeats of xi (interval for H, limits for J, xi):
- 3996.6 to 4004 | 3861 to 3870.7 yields 0.90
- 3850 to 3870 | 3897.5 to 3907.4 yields 1.12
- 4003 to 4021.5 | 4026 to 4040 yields 1.07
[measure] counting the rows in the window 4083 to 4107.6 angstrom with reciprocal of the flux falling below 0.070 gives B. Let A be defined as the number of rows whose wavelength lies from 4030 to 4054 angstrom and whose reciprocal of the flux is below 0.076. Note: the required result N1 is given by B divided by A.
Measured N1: 0.1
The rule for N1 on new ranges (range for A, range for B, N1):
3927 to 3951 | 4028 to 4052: 1.7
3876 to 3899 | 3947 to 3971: 1.0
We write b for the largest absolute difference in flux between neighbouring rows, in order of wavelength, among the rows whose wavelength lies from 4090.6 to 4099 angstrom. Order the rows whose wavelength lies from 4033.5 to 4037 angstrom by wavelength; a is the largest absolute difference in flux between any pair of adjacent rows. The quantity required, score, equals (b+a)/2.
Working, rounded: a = 0.80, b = 1.4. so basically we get 1.1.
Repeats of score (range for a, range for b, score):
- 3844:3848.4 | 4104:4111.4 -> 2.7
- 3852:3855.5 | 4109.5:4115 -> 2.4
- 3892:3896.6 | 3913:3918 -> 1.2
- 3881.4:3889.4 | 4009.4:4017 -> 1.5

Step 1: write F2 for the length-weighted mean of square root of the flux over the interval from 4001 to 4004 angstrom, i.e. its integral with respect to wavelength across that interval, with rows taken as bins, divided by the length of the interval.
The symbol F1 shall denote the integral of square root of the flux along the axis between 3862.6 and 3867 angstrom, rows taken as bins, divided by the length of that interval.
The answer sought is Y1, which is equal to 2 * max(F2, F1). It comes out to 8.3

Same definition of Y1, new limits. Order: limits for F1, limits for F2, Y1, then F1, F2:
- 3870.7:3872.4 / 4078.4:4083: 7.6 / 3.6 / 3.8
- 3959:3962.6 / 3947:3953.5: 7.2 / 3.6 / 3.5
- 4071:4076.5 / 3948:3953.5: 7.4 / 3.7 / 3.4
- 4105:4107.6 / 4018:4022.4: 8.0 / 3.3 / 4.0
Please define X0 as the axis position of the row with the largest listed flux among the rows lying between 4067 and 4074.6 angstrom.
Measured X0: 4070.38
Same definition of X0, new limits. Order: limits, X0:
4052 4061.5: 4054.48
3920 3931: 3922.25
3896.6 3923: 3918.64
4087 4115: 4108.99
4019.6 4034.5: 4021.93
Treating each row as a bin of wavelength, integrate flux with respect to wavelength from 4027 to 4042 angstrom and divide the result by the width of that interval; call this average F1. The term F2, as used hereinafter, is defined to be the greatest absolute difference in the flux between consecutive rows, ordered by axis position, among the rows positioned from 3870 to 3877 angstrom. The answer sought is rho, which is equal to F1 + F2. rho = 16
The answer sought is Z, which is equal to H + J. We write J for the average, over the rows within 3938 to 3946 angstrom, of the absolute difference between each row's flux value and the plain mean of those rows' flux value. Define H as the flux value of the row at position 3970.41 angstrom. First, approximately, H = 9.55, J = 1.0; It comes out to 10.5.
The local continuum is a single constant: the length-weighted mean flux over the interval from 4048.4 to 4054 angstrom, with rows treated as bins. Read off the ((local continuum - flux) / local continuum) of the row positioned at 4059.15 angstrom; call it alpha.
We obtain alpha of 0.009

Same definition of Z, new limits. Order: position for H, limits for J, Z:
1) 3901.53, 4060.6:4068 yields 15.2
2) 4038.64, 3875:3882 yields 16.5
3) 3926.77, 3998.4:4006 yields 15.0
